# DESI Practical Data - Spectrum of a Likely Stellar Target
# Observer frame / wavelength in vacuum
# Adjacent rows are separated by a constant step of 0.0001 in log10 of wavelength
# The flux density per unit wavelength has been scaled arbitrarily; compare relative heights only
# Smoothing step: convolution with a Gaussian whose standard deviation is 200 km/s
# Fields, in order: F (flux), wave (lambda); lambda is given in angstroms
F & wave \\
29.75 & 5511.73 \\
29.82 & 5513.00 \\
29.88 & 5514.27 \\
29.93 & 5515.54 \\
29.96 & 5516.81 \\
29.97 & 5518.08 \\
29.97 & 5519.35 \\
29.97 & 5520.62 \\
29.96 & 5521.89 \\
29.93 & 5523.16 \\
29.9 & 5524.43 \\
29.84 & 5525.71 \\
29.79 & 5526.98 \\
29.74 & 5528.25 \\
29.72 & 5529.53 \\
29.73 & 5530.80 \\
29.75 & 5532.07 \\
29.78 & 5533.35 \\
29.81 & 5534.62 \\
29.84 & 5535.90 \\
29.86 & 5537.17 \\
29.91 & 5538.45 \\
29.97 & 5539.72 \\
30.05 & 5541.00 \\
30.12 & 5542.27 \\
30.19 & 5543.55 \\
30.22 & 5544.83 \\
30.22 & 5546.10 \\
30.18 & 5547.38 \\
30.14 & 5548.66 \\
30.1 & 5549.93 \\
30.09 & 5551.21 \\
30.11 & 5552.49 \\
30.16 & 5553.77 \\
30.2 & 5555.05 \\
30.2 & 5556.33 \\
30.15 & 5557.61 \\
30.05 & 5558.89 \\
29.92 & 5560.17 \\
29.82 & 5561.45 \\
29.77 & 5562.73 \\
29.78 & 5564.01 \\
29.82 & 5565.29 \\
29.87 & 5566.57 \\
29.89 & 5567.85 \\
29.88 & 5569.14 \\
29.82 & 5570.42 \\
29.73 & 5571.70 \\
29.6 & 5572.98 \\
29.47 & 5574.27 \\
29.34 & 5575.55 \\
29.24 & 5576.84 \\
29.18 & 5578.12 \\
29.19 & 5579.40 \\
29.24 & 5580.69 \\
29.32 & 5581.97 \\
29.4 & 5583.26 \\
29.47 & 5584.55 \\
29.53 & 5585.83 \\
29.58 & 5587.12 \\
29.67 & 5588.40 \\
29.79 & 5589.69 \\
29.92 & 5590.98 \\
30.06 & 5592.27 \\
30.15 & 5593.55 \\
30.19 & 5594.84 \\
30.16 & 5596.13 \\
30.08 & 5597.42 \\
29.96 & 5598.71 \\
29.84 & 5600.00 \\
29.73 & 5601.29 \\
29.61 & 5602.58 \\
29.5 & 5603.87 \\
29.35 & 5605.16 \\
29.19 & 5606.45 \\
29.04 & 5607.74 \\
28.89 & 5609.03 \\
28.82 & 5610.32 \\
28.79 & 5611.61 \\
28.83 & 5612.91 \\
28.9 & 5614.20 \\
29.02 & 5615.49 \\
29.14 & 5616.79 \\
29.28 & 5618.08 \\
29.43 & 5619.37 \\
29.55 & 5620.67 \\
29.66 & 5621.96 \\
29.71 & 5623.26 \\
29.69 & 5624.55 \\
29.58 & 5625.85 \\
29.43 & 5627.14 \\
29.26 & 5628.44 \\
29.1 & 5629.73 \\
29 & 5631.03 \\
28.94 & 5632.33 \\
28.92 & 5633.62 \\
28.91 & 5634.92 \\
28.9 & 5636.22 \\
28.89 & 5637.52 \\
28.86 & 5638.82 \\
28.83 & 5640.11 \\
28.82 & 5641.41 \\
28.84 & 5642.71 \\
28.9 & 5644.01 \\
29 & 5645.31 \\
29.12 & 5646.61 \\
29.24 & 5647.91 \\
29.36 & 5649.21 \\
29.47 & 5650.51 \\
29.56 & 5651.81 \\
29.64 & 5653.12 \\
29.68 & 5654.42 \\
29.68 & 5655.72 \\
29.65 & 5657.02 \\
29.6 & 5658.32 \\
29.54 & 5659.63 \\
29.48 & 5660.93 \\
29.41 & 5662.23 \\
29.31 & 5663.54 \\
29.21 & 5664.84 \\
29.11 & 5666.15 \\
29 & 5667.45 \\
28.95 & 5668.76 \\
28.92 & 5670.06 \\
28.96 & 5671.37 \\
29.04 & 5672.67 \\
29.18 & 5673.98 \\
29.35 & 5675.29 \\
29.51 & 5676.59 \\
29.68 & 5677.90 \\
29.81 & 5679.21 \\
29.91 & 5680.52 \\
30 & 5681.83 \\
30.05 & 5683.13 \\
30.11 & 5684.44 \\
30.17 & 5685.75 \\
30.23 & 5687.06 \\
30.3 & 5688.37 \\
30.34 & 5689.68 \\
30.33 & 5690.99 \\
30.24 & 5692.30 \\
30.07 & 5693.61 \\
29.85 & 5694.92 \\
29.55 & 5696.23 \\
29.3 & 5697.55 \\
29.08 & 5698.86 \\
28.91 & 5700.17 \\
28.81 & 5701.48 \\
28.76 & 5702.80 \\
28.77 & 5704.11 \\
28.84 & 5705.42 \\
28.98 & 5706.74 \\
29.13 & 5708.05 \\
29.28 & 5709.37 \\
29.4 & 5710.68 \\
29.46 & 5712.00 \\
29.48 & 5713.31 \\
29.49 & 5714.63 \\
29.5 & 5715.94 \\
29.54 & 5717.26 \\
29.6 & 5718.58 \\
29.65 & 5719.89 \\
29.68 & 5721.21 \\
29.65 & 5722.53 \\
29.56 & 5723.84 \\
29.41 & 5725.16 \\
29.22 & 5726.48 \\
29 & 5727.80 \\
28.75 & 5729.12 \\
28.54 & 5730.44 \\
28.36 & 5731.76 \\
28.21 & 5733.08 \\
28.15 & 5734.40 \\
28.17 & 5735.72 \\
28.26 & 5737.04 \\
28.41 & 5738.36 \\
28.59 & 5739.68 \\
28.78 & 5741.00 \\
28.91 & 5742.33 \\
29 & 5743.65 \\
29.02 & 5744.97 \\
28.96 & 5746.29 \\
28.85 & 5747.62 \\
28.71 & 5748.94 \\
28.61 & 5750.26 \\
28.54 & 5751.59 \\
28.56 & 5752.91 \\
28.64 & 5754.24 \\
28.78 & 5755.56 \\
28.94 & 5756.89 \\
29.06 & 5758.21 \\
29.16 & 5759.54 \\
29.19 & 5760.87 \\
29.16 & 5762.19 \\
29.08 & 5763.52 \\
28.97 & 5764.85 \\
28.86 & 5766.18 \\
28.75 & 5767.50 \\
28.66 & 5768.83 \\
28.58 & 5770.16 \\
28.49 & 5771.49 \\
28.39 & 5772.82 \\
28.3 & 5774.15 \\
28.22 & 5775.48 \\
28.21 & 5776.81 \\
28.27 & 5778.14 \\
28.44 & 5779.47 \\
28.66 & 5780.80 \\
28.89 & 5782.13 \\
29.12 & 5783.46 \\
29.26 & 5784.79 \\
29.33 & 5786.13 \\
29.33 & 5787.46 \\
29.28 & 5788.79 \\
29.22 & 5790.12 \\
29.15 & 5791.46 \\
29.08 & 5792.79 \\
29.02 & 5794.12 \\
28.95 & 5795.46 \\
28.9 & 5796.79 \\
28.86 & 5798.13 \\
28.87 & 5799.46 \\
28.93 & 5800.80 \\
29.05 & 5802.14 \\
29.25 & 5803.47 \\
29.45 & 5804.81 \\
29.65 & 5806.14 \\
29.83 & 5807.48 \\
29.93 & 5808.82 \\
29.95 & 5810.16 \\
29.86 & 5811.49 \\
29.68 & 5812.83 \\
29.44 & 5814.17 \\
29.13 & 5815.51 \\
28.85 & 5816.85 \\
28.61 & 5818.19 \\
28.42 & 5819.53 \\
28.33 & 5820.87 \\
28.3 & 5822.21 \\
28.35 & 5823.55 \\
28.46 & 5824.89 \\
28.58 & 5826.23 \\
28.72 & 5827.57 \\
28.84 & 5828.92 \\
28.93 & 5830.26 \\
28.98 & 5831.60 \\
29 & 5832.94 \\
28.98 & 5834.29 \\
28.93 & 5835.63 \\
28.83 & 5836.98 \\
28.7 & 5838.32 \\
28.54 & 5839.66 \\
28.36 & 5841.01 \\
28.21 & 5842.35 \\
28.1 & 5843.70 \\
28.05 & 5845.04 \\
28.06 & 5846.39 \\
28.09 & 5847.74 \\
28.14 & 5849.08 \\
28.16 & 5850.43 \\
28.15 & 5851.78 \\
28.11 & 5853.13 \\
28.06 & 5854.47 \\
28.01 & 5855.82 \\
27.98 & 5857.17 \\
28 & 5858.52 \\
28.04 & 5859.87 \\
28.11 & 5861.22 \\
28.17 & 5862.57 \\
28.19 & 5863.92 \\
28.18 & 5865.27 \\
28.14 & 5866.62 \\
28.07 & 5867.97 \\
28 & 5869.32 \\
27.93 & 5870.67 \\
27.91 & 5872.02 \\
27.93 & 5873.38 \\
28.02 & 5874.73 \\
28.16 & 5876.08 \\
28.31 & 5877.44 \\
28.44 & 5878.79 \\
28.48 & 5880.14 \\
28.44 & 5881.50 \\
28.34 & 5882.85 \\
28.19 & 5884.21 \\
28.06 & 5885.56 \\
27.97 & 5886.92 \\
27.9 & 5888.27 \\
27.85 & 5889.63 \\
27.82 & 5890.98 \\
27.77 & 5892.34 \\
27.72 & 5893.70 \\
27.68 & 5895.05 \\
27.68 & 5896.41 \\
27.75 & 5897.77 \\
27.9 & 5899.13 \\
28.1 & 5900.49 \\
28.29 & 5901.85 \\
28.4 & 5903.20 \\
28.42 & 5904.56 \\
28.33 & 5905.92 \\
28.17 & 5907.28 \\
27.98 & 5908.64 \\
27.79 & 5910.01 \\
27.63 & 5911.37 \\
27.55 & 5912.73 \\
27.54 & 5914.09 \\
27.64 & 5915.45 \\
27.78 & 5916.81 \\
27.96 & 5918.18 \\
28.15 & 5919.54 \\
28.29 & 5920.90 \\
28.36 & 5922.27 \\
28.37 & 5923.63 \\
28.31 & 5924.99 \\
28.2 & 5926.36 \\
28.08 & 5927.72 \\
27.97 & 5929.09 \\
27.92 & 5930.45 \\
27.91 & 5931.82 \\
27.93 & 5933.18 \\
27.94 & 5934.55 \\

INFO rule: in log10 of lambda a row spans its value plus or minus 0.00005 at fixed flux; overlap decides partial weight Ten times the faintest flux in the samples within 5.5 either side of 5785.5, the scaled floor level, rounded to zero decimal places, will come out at 287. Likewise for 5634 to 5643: 288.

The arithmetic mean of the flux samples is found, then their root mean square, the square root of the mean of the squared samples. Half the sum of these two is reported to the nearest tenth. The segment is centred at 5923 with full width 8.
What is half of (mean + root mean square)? 28.3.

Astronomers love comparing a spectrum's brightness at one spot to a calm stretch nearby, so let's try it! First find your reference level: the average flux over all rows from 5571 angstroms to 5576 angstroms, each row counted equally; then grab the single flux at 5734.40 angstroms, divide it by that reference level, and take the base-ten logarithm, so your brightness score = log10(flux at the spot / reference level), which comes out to -0.021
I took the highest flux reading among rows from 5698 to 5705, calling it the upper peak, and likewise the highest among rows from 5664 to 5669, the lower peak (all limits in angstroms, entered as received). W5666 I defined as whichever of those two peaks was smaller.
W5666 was 29.1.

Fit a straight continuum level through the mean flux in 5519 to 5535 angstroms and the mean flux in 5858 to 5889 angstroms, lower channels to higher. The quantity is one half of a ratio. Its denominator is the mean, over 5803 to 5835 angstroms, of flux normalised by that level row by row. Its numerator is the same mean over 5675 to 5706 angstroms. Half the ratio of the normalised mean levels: 0.499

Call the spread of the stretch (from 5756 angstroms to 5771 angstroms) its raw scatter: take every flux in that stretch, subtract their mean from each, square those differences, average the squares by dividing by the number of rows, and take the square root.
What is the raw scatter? 0.20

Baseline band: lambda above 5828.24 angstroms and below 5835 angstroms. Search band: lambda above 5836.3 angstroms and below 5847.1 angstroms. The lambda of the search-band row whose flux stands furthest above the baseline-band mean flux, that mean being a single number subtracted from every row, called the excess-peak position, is 5836.98 angstroms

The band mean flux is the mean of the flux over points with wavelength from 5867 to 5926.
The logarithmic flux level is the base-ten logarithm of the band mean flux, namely 1.448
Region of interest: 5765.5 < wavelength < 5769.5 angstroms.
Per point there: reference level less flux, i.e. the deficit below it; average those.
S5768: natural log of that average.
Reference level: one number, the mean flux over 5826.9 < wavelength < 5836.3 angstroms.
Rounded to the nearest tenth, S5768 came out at -1.9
